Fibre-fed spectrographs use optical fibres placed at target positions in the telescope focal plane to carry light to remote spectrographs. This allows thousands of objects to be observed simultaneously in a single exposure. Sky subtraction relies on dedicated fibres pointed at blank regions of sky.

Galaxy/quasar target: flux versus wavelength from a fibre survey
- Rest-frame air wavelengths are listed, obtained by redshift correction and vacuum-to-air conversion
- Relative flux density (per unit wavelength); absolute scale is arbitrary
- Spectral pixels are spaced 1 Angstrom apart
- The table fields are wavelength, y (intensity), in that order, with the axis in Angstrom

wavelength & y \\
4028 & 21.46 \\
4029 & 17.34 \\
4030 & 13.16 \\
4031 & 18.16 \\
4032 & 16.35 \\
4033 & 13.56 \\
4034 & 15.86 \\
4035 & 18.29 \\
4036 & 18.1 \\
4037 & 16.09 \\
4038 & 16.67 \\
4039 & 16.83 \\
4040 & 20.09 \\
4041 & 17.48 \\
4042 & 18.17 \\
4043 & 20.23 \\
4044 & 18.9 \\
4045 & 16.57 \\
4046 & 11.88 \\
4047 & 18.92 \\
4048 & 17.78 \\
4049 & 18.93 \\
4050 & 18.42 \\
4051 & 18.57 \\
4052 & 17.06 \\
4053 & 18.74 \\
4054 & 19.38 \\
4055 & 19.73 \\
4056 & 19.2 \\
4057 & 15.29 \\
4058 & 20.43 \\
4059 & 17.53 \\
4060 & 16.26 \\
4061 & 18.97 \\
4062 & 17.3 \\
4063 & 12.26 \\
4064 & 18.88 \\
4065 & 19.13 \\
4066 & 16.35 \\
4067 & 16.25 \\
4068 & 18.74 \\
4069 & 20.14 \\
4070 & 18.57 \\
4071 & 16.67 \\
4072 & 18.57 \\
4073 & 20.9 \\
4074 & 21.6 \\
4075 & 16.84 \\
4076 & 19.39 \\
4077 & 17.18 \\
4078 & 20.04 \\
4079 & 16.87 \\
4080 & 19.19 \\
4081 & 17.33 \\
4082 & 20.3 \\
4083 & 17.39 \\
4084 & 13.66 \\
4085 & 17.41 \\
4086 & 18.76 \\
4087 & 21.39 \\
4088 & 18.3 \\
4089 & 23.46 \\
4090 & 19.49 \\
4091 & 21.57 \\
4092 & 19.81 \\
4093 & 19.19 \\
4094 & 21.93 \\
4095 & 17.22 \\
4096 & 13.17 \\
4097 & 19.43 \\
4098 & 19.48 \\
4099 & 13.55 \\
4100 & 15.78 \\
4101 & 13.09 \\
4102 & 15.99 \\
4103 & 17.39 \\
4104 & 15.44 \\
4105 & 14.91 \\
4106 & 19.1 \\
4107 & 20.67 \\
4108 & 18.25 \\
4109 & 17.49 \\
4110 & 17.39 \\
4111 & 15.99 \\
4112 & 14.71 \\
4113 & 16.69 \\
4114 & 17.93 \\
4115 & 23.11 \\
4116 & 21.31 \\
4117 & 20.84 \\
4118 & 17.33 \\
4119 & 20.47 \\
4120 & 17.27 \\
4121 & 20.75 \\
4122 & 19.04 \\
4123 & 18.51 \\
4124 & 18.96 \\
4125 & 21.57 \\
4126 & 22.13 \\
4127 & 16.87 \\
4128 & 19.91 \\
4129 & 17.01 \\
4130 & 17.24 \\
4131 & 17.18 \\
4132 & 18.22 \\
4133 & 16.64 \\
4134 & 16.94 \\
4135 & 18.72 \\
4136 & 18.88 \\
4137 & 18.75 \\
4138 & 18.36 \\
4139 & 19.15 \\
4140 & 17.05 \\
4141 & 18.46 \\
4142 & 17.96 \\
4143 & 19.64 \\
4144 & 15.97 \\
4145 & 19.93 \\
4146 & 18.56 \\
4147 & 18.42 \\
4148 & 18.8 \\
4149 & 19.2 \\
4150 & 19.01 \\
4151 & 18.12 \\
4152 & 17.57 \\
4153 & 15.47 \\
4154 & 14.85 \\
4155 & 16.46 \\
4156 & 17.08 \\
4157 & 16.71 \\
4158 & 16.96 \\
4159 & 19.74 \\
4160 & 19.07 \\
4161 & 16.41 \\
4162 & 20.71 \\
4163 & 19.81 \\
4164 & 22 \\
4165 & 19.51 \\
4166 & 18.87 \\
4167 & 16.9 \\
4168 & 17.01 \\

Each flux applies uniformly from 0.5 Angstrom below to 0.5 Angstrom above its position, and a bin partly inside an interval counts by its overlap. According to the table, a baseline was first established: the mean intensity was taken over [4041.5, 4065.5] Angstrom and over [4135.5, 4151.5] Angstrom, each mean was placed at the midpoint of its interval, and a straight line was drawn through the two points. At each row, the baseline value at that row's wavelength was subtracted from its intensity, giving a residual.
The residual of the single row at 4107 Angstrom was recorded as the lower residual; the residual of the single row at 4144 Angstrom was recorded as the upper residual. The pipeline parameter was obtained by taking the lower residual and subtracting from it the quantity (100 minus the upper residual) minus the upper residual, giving -103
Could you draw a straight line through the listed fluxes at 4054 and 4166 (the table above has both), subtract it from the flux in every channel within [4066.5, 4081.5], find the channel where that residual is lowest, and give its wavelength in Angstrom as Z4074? 4067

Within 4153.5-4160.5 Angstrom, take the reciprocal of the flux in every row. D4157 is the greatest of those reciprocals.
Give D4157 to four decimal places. 0.0673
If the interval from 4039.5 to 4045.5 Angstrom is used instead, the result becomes 0.0604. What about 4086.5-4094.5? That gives 0.0546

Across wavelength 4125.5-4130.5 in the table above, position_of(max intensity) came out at 4126 Angstrom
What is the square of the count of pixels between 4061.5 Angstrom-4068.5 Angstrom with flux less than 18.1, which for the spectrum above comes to 16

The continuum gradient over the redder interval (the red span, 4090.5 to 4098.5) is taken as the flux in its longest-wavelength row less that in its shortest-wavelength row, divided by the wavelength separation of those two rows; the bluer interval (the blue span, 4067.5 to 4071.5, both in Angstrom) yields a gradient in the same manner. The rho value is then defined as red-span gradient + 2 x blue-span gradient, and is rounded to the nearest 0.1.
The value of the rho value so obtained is -1.7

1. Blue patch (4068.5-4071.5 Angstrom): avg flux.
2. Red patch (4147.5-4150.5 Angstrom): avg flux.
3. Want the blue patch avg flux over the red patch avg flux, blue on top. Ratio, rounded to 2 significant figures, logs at 0.97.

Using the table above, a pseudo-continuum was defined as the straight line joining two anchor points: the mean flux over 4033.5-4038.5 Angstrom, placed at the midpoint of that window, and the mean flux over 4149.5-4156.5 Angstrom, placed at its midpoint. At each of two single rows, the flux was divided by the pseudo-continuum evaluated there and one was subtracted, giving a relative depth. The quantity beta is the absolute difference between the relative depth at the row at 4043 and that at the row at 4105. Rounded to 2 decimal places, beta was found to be 0.31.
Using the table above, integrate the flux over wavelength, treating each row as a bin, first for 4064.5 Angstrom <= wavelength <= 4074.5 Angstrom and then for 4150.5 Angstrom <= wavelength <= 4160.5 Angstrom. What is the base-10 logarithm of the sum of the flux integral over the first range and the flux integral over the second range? 2.56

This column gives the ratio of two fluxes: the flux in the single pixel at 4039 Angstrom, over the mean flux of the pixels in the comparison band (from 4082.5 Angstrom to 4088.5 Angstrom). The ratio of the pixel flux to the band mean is 0.94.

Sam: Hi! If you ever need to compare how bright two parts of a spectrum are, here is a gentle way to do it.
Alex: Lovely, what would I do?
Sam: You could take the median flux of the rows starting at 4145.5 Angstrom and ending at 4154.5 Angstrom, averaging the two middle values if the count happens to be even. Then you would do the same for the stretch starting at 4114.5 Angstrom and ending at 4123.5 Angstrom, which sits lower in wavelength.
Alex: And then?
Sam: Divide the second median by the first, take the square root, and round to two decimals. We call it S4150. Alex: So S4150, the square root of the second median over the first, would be 1.05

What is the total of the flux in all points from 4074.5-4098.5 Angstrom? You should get 449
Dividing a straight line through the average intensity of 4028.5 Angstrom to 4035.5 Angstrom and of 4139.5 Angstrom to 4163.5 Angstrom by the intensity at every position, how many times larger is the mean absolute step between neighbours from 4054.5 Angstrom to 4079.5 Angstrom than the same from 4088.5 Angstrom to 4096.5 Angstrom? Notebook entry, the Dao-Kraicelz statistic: 1.0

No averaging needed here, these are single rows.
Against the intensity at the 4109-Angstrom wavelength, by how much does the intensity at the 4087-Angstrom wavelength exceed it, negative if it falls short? 4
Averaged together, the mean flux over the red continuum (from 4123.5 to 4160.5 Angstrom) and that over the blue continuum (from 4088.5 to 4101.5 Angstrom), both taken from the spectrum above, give 18.2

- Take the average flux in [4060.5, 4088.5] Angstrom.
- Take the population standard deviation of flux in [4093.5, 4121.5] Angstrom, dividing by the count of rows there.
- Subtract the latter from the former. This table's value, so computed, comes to 15.5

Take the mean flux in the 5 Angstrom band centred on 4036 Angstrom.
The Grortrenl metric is 17.0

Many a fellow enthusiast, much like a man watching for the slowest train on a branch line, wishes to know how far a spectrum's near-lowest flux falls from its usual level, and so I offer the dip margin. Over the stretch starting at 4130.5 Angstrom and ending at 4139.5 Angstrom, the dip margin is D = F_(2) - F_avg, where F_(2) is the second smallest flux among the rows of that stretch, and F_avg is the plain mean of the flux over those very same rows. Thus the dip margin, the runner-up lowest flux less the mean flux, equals -1.2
